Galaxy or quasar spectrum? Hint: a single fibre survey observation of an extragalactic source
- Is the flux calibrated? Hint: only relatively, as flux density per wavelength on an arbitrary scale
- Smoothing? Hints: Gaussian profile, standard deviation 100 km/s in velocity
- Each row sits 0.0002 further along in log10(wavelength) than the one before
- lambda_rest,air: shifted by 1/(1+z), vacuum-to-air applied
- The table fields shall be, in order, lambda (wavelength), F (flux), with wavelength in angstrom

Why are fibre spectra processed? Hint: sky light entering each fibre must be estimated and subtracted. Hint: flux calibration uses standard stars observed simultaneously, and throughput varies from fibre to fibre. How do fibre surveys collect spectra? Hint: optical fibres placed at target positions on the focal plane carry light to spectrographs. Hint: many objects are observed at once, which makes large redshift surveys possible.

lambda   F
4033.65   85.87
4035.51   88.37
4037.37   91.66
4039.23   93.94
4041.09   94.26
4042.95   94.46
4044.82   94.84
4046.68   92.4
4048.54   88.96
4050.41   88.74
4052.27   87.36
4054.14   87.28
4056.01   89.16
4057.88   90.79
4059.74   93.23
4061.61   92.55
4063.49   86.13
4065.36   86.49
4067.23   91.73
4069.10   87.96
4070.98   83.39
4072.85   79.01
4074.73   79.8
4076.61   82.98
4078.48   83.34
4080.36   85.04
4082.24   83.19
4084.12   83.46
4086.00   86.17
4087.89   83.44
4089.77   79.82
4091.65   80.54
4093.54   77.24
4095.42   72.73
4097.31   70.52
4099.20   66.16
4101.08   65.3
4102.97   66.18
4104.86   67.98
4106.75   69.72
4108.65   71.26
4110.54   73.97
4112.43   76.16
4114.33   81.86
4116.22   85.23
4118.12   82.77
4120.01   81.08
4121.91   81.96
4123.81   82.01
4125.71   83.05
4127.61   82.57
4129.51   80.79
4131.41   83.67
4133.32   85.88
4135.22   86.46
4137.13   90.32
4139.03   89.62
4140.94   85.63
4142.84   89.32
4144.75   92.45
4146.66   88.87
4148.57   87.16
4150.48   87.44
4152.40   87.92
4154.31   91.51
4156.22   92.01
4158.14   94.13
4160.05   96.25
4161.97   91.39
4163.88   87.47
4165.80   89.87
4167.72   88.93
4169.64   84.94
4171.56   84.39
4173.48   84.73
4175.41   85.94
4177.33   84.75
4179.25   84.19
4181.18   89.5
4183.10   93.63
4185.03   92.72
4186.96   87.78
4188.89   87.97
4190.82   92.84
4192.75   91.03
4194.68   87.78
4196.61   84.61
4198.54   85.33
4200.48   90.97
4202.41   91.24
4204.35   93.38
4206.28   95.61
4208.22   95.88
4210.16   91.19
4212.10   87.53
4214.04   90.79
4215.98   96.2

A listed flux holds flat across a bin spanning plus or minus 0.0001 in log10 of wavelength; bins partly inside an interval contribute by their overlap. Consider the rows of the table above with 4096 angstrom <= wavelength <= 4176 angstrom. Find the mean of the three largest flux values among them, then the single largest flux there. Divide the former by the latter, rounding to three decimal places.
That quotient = 0.979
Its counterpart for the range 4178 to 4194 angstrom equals 0.994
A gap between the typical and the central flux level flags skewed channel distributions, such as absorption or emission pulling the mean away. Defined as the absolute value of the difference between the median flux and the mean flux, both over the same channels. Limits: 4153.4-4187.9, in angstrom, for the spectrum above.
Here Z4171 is 0.10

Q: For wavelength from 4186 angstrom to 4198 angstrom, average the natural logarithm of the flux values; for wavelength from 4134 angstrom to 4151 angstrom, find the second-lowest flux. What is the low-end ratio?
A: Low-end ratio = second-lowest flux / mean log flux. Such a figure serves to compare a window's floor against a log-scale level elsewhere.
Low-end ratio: 19.3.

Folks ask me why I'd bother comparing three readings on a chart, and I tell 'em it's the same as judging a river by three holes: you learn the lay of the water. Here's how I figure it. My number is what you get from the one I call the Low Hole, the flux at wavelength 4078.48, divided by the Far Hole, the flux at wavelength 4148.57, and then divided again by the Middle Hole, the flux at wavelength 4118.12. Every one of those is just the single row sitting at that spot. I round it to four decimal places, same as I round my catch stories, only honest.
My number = 0.0116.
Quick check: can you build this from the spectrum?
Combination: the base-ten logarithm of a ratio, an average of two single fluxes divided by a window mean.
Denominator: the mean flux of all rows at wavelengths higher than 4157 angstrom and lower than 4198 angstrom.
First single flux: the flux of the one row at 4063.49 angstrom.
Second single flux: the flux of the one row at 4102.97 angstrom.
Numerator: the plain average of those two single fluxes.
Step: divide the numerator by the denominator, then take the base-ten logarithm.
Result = -0.067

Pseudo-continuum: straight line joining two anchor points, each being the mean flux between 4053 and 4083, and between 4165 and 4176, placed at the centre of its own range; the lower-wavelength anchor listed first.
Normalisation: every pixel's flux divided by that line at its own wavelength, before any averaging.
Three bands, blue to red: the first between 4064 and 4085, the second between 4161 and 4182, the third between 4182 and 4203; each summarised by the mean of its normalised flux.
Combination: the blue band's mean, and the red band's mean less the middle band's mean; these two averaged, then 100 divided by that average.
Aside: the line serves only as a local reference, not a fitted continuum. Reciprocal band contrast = 199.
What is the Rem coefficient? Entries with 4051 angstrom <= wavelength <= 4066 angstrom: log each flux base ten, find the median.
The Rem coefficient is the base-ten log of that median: 0.289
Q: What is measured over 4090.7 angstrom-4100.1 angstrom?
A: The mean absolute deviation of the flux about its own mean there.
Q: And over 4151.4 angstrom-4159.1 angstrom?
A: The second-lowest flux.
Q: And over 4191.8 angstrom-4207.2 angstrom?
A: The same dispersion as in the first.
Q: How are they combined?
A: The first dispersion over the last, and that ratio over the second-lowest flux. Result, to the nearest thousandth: 0.016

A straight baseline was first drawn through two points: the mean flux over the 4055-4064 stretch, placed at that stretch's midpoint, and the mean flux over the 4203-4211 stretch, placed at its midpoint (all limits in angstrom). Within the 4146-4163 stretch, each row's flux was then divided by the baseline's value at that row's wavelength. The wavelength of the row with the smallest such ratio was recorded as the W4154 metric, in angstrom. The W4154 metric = 4148.57 angstrom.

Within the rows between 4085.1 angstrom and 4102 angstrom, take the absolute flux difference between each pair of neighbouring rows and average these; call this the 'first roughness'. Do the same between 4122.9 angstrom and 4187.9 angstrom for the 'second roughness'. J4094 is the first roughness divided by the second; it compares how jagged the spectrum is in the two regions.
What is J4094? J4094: 1.24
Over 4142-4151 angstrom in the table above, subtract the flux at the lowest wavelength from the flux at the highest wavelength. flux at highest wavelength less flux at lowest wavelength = -1.9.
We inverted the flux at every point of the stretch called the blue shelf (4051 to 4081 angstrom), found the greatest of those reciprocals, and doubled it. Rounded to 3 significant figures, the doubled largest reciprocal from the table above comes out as 0.0253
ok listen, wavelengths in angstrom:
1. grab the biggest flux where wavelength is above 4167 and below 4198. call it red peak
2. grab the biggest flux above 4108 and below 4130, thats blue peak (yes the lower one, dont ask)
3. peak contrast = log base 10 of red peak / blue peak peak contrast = 0.04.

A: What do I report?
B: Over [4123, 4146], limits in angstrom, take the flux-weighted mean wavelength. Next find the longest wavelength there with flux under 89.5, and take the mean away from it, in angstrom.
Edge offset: 8.3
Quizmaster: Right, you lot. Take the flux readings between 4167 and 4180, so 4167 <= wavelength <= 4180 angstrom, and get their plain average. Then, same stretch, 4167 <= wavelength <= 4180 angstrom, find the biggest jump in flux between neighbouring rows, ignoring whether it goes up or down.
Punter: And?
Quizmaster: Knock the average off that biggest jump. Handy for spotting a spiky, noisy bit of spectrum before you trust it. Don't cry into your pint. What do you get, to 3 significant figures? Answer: -81.4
